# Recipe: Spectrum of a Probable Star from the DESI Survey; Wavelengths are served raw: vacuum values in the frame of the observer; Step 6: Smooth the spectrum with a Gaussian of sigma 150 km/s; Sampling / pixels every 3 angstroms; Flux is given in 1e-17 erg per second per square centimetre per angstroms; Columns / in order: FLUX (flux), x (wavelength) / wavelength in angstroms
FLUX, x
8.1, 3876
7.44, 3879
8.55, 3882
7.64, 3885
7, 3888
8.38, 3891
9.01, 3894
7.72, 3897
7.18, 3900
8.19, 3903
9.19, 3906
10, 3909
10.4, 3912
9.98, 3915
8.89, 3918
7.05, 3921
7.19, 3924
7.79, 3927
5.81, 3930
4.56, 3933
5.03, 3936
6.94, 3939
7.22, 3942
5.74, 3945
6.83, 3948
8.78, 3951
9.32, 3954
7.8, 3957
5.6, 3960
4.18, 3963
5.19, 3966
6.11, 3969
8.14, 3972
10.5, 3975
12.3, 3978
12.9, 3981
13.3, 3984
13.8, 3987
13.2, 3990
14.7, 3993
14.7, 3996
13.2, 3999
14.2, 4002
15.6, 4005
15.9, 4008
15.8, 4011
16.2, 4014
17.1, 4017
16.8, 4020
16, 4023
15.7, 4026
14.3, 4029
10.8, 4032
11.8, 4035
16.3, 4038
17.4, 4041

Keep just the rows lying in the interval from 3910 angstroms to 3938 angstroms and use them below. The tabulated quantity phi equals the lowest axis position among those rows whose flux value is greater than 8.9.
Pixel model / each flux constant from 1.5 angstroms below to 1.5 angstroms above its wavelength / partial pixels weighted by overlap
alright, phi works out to 3912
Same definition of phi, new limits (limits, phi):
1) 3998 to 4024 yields 3999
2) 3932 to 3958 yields 3954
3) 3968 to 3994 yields 3975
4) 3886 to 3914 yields 3894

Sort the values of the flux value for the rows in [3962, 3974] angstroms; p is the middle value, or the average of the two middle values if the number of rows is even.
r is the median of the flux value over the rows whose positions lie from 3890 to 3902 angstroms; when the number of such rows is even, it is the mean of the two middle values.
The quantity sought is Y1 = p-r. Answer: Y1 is -2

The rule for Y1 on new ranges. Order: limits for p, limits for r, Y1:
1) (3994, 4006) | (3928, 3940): 9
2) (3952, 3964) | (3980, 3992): -7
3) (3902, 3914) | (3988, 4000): -4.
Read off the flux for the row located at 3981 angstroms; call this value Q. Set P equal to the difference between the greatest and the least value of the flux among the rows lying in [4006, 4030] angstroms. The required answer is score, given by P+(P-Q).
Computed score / -7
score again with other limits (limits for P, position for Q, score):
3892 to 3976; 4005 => -3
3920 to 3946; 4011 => -9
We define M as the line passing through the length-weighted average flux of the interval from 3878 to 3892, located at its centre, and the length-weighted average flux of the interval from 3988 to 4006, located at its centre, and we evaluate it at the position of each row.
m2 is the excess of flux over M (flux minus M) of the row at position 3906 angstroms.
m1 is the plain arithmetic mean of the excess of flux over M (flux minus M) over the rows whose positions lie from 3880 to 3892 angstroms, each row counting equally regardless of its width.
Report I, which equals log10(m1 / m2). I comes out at -1.2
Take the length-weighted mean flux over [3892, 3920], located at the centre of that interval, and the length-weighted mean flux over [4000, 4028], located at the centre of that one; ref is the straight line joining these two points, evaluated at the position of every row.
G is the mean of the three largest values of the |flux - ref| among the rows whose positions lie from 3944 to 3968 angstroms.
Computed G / 7.6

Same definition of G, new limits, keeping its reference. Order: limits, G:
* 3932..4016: 7.6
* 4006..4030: 1.5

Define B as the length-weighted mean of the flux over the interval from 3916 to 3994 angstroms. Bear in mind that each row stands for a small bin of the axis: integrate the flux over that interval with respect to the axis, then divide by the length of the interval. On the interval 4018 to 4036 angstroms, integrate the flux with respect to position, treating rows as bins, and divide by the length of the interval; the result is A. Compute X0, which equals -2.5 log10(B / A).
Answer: 0.6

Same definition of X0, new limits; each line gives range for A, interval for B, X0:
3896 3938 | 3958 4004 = -0.4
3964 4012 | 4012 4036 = -0.2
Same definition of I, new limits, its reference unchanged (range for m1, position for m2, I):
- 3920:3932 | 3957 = -0.1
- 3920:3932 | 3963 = -0.4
